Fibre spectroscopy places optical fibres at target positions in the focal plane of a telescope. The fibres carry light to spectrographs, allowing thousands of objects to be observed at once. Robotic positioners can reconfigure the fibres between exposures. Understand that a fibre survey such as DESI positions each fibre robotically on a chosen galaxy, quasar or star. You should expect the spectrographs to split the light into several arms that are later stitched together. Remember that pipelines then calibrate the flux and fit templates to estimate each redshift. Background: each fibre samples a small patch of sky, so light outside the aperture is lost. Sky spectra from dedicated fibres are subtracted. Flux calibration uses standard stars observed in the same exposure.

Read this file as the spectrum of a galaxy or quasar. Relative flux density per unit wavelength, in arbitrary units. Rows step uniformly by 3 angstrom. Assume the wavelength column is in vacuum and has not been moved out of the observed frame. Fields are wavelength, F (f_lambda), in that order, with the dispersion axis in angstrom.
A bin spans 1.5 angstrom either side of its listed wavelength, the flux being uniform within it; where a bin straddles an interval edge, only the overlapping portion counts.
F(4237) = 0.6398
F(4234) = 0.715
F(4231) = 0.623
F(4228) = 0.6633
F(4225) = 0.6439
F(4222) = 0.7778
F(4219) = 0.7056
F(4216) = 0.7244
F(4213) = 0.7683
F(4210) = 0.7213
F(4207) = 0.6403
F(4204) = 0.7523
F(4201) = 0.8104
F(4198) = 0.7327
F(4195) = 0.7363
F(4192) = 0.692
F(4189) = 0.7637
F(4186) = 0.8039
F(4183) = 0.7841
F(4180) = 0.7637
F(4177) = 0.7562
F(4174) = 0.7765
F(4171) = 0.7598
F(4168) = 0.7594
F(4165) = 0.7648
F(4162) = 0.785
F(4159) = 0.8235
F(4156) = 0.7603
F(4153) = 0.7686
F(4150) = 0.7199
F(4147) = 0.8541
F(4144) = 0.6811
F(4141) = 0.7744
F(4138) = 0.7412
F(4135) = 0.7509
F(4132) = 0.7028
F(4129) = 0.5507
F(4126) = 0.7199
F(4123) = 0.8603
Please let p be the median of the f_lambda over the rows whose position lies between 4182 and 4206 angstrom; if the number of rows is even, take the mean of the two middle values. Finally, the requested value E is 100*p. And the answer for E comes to 75.8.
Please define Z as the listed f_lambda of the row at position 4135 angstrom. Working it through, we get 0.7509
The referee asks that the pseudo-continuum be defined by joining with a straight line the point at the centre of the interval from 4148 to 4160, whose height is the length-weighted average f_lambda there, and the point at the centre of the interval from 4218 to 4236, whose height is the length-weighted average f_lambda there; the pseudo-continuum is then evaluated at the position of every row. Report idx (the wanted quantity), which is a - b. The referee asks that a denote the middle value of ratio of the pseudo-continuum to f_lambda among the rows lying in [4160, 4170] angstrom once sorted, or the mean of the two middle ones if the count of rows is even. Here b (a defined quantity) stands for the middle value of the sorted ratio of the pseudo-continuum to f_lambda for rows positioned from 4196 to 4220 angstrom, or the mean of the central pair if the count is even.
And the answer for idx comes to 0.02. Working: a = 0.990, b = 0.97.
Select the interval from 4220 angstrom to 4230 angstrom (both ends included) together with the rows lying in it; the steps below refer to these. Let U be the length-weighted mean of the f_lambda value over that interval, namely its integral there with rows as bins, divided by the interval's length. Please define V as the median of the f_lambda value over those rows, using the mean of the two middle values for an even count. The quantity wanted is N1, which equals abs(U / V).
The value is 1.04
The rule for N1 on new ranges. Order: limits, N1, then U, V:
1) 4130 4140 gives 0.98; 0.72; 0.74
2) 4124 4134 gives 0.96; 0.67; 0.70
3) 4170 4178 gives 1.01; 0.76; 0.76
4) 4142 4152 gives 1.05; 0.75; 0.72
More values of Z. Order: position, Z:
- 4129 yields 0.5507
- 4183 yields 0.7841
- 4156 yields 0.7603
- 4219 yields 0.7056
